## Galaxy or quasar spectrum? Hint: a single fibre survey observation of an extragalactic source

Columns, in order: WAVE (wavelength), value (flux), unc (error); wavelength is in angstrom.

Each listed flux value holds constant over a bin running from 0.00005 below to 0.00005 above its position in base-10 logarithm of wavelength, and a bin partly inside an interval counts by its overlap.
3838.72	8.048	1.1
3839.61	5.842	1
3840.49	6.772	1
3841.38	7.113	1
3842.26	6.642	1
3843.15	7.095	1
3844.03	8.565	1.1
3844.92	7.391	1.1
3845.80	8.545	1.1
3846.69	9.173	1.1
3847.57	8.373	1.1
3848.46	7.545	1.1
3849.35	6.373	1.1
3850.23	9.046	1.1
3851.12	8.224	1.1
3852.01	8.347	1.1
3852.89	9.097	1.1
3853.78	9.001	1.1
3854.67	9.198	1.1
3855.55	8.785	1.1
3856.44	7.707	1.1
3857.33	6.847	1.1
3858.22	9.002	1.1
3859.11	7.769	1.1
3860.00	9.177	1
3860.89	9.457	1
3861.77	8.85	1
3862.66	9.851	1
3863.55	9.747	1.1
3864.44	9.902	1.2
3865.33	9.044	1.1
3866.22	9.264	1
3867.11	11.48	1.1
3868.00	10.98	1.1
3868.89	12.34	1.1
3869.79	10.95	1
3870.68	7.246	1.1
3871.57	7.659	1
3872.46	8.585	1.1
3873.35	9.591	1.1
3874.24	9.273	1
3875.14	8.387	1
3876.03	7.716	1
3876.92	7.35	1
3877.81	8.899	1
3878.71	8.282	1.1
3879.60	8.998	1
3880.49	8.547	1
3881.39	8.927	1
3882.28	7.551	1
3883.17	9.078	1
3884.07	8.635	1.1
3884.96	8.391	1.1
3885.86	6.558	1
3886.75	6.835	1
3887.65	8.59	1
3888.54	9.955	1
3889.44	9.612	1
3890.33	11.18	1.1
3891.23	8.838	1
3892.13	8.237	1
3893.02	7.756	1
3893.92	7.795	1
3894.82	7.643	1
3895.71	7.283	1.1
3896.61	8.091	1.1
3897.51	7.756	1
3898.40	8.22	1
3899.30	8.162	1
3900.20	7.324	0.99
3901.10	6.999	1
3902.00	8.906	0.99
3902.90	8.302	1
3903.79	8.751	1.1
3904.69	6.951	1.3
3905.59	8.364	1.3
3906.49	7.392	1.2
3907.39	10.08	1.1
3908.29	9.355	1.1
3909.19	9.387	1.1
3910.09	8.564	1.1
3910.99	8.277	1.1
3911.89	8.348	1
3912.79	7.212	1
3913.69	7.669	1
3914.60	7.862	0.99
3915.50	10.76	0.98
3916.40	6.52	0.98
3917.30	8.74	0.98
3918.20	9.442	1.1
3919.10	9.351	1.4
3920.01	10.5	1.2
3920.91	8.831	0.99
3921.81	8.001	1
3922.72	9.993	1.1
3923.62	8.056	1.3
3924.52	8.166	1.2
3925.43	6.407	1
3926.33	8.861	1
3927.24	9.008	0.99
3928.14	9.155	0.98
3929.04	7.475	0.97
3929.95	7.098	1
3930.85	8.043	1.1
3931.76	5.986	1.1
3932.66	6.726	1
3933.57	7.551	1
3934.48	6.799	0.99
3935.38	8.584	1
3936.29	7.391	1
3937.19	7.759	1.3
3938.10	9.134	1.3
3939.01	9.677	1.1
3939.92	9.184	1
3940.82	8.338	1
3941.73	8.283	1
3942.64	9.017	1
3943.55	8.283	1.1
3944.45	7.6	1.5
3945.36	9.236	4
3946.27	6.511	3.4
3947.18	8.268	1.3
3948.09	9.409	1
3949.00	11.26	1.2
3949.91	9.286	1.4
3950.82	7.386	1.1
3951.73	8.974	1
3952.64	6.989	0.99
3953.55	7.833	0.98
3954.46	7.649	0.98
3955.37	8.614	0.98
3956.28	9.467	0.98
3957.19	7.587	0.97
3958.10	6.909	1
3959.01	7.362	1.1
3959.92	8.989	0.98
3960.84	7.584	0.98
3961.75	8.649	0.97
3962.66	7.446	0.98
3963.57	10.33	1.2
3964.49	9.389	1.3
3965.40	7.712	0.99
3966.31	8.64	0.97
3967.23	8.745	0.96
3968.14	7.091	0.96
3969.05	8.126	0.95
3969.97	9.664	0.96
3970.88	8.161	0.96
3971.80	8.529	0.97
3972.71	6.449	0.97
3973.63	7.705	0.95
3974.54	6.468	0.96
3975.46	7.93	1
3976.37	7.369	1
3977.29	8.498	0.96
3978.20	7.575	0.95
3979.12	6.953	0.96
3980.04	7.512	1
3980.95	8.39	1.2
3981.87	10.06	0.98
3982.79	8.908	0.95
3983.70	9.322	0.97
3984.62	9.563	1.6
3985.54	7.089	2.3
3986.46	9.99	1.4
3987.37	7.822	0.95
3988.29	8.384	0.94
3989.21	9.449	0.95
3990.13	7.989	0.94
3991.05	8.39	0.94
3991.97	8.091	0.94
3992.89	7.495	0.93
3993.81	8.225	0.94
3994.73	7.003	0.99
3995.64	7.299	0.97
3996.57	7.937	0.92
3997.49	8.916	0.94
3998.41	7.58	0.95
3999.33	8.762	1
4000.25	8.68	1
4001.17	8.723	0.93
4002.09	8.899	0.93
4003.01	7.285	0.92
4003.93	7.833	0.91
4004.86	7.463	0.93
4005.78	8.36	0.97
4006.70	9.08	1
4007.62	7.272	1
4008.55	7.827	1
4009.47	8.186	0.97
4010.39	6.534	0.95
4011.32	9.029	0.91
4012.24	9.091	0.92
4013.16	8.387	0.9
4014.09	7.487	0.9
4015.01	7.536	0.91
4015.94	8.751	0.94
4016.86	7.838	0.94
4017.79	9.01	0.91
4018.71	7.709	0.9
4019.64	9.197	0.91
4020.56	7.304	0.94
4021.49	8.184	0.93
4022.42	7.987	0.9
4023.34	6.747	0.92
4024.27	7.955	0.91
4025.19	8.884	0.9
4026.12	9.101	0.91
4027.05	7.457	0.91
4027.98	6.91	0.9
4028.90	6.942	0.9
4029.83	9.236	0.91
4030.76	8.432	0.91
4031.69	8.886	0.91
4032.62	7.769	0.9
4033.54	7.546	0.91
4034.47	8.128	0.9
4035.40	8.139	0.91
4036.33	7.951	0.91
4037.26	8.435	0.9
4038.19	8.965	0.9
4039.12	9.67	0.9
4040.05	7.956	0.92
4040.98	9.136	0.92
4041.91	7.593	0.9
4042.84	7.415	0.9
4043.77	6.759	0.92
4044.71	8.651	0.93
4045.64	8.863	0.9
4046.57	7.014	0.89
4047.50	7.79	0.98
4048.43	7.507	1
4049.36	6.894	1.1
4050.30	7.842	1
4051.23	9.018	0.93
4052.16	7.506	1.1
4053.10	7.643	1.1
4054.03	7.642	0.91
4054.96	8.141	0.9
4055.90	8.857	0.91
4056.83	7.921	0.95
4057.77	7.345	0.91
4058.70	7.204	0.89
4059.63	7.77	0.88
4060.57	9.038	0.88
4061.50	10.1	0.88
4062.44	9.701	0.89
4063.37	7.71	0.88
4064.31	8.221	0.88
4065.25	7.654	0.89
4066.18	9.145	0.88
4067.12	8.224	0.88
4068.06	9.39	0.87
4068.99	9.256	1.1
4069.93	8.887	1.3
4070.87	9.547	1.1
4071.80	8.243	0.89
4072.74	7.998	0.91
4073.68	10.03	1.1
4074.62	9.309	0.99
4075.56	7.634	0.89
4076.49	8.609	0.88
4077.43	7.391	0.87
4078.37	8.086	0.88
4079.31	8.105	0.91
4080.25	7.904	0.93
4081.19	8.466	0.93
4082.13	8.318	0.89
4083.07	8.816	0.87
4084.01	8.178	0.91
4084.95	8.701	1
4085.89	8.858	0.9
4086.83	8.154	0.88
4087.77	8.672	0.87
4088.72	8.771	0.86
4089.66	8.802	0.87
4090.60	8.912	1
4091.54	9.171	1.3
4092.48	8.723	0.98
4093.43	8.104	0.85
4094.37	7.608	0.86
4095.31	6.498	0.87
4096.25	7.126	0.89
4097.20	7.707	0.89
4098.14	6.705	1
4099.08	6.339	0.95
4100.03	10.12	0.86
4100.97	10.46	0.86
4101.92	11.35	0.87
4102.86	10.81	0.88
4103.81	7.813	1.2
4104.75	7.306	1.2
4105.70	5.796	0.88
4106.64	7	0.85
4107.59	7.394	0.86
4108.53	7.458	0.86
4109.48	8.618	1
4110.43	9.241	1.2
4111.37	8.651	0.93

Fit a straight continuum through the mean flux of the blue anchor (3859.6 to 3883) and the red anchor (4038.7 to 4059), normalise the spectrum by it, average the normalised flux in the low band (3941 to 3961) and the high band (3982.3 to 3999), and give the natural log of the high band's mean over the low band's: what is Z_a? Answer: 0.03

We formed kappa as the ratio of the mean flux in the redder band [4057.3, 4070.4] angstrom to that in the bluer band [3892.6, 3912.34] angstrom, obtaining 1.05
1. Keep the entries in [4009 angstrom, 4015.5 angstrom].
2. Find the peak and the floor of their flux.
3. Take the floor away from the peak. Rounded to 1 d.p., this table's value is 2.6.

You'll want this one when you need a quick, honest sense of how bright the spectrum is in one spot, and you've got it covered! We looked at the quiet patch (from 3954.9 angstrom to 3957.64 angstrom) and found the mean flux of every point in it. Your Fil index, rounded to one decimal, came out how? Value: 8.6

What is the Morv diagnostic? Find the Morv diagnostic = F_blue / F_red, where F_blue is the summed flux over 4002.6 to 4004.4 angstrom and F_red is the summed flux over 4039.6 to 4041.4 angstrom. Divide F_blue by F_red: 0.88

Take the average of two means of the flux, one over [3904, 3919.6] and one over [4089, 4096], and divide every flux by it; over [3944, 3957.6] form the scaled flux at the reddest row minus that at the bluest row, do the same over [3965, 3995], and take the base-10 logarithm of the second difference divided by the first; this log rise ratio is 1.7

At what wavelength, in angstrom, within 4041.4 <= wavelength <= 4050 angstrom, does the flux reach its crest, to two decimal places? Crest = 4045.64 angstrom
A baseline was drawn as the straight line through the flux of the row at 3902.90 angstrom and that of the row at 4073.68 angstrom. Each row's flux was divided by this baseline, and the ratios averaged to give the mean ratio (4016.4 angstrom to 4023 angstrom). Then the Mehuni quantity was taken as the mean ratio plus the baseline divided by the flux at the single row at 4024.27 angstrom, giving 2.06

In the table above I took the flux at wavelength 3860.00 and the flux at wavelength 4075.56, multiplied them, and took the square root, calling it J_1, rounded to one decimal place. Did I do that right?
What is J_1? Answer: 8.4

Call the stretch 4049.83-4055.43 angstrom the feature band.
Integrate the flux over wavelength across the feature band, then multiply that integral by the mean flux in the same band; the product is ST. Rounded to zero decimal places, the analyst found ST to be 355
